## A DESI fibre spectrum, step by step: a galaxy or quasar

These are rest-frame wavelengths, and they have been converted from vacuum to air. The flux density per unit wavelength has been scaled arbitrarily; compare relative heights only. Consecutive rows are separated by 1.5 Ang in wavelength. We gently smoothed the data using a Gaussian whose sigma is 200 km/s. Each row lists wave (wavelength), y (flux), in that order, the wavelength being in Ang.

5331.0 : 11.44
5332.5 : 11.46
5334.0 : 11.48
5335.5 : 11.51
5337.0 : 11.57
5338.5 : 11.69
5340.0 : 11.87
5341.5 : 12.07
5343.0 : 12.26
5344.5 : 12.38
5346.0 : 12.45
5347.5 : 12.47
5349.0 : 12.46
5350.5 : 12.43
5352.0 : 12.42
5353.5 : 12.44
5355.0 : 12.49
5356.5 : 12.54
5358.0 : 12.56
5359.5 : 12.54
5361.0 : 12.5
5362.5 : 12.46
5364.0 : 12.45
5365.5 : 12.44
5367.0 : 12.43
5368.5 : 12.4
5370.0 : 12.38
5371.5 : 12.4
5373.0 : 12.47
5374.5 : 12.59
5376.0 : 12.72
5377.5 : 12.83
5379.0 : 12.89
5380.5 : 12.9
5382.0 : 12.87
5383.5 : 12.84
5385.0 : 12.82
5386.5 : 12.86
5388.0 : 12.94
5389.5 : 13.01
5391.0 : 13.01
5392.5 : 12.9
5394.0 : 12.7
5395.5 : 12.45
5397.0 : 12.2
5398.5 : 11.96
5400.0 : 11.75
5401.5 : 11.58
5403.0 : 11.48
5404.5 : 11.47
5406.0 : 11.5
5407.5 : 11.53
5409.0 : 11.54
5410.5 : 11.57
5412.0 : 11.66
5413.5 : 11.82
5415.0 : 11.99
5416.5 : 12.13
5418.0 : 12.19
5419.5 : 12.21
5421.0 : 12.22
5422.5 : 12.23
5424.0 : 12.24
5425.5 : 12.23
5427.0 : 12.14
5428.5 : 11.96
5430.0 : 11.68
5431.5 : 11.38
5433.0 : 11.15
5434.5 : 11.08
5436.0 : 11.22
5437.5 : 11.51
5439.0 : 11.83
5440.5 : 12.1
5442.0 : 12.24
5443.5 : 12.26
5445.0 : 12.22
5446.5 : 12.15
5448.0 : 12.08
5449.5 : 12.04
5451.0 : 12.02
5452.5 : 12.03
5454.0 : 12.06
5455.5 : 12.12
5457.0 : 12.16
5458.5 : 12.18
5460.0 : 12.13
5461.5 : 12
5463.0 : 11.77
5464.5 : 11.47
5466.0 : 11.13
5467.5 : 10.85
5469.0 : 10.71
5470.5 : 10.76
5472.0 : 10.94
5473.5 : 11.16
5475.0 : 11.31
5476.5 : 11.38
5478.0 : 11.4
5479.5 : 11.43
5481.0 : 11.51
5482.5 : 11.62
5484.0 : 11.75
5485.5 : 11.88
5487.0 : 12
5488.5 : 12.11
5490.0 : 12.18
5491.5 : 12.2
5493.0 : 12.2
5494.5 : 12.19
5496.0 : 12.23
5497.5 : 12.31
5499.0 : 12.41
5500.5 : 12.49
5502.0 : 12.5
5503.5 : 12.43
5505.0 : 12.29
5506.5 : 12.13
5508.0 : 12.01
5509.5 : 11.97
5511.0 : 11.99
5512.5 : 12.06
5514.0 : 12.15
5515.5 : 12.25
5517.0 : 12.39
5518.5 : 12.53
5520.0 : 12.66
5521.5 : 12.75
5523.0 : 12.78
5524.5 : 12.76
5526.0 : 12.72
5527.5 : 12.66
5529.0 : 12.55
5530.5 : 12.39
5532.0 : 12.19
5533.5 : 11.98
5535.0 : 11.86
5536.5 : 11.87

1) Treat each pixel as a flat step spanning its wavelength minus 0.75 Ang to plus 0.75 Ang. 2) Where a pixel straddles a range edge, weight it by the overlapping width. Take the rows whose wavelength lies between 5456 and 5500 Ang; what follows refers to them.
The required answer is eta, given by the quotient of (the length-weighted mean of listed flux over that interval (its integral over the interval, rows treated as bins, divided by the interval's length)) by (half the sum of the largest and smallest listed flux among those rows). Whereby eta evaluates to 1.01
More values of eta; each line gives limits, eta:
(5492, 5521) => 1.00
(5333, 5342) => 0.99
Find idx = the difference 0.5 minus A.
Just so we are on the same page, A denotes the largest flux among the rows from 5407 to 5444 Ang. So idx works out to -11.8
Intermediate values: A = 12.26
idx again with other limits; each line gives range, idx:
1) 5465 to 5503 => -12.0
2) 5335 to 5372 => -12.1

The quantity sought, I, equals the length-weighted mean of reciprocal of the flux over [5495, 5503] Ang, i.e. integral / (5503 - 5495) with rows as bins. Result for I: 0.0808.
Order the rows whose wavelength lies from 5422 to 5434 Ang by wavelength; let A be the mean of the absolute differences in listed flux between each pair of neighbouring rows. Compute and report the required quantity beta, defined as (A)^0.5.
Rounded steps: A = 0.16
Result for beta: 0.40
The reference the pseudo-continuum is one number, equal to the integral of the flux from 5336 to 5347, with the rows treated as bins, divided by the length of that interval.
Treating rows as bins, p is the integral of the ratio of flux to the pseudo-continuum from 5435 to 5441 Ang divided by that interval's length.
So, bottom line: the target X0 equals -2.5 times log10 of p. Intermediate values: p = 0.97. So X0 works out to 0.04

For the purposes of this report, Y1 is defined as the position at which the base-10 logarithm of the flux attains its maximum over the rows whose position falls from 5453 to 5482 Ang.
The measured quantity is 5458.5 Ang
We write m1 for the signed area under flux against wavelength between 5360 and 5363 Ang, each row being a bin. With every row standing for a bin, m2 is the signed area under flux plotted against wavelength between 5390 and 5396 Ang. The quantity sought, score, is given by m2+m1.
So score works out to 114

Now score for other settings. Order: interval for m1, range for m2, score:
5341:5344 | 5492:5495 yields 73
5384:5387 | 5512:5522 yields 162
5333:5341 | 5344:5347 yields 130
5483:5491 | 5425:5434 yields 201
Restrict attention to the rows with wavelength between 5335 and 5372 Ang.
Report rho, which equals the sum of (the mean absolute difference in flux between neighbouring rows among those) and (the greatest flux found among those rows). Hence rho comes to 12.6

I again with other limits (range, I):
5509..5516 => 0.0828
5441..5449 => 0.0821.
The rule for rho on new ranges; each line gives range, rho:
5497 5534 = 12.9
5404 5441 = 12.4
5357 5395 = 13.1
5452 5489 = 12.3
